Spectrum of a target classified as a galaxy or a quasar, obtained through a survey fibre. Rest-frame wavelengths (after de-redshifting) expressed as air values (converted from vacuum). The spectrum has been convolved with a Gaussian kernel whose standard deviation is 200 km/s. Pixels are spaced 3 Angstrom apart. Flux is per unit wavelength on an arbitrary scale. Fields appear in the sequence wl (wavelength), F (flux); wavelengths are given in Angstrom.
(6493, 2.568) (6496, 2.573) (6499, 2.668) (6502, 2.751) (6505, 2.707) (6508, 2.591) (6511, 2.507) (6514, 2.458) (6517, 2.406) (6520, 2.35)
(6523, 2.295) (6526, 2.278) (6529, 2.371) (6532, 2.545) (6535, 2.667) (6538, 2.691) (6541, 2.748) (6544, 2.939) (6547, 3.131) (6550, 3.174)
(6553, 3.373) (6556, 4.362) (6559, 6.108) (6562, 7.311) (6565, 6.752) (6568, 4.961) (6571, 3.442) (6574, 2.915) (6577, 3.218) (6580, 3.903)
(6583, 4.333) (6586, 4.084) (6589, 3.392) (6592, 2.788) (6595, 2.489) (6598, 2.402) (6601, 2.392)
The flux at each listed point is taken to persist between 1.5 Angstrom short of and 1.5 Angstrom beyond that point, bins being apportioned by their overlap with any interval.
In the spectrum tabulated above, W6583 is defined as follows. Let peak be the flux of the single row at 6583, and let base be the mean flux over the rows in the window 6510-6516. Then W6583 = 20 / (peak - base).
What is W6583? 11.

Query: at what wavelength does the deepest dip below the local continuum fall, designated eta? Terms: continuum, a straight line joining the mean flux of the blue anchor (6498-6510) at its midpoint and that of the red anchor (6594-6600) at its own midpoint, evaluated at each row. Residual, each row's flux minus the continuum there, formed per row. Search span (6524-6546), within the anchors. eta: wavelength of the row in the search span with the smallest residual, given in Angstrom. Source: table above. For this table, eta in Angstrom 6526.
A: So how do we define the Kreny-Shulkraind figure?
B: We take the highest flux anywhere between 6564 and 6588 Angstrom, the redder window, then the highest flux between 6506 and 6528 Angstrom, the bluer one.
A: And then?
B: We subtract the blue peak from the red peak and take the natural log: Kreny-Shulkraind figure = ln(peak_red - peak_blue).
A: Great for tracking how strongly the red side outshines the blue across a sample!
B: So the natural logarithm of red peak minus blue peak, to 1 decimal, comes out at 1.4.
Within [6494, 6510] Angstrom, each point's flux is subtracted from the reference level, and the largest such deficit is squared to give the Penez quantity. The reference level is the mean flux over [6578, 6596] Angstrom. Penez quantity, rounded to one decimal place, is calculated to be 0.9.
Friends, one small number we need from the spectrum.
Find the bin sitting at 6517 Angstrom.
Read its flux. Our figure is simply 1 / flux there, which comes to 0.42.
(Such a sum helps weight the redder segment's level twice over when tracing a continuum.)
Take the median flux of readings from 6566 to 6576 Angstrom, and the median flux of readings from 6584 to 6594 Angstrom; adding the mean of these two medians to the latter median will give 6.8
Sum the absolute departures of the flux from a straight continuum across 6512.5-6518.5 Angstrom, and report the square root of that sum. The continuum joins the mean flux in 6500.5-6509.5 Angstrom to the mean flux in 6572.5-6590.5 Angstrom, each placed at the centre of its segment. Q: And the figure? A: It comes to 0.87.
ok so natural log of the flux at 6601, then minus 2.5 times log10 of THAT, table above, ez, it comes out 0.15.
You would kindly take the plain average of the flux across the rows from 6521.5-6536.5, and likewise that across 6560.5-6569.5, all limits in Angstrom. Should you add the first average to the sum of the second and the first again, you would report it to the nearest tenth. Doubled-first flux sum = 11.2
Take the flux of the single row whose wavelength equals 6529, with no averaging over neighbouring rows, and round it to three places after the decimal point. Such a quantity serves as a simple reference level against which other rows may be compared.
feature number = 2.371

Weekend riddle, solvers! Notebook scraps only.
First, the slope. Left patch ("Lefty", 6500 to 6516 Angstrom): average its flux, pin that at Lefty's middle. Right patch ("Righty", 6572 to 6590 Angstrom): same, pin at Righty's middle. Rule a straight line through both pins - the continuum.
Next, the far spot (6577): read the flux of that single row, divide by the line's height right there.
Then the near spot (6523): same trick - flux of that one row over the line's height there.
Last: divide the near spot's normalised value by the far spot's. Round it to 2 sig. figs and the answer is 0.91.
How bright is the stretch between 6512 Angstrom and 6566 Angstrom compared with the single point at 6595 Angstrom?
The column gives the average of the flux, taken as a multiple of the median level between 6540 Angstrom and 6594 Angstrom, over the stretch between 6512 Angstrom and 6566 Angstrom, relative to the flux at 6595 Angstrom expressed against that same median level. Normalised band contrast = 1.4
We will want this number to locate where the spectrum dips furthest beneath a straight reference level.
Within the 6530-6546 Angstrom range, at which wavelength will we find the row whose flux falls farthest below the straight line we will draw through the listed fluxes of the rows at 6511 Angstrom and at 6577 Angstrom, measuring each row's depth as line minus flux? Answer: 6532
